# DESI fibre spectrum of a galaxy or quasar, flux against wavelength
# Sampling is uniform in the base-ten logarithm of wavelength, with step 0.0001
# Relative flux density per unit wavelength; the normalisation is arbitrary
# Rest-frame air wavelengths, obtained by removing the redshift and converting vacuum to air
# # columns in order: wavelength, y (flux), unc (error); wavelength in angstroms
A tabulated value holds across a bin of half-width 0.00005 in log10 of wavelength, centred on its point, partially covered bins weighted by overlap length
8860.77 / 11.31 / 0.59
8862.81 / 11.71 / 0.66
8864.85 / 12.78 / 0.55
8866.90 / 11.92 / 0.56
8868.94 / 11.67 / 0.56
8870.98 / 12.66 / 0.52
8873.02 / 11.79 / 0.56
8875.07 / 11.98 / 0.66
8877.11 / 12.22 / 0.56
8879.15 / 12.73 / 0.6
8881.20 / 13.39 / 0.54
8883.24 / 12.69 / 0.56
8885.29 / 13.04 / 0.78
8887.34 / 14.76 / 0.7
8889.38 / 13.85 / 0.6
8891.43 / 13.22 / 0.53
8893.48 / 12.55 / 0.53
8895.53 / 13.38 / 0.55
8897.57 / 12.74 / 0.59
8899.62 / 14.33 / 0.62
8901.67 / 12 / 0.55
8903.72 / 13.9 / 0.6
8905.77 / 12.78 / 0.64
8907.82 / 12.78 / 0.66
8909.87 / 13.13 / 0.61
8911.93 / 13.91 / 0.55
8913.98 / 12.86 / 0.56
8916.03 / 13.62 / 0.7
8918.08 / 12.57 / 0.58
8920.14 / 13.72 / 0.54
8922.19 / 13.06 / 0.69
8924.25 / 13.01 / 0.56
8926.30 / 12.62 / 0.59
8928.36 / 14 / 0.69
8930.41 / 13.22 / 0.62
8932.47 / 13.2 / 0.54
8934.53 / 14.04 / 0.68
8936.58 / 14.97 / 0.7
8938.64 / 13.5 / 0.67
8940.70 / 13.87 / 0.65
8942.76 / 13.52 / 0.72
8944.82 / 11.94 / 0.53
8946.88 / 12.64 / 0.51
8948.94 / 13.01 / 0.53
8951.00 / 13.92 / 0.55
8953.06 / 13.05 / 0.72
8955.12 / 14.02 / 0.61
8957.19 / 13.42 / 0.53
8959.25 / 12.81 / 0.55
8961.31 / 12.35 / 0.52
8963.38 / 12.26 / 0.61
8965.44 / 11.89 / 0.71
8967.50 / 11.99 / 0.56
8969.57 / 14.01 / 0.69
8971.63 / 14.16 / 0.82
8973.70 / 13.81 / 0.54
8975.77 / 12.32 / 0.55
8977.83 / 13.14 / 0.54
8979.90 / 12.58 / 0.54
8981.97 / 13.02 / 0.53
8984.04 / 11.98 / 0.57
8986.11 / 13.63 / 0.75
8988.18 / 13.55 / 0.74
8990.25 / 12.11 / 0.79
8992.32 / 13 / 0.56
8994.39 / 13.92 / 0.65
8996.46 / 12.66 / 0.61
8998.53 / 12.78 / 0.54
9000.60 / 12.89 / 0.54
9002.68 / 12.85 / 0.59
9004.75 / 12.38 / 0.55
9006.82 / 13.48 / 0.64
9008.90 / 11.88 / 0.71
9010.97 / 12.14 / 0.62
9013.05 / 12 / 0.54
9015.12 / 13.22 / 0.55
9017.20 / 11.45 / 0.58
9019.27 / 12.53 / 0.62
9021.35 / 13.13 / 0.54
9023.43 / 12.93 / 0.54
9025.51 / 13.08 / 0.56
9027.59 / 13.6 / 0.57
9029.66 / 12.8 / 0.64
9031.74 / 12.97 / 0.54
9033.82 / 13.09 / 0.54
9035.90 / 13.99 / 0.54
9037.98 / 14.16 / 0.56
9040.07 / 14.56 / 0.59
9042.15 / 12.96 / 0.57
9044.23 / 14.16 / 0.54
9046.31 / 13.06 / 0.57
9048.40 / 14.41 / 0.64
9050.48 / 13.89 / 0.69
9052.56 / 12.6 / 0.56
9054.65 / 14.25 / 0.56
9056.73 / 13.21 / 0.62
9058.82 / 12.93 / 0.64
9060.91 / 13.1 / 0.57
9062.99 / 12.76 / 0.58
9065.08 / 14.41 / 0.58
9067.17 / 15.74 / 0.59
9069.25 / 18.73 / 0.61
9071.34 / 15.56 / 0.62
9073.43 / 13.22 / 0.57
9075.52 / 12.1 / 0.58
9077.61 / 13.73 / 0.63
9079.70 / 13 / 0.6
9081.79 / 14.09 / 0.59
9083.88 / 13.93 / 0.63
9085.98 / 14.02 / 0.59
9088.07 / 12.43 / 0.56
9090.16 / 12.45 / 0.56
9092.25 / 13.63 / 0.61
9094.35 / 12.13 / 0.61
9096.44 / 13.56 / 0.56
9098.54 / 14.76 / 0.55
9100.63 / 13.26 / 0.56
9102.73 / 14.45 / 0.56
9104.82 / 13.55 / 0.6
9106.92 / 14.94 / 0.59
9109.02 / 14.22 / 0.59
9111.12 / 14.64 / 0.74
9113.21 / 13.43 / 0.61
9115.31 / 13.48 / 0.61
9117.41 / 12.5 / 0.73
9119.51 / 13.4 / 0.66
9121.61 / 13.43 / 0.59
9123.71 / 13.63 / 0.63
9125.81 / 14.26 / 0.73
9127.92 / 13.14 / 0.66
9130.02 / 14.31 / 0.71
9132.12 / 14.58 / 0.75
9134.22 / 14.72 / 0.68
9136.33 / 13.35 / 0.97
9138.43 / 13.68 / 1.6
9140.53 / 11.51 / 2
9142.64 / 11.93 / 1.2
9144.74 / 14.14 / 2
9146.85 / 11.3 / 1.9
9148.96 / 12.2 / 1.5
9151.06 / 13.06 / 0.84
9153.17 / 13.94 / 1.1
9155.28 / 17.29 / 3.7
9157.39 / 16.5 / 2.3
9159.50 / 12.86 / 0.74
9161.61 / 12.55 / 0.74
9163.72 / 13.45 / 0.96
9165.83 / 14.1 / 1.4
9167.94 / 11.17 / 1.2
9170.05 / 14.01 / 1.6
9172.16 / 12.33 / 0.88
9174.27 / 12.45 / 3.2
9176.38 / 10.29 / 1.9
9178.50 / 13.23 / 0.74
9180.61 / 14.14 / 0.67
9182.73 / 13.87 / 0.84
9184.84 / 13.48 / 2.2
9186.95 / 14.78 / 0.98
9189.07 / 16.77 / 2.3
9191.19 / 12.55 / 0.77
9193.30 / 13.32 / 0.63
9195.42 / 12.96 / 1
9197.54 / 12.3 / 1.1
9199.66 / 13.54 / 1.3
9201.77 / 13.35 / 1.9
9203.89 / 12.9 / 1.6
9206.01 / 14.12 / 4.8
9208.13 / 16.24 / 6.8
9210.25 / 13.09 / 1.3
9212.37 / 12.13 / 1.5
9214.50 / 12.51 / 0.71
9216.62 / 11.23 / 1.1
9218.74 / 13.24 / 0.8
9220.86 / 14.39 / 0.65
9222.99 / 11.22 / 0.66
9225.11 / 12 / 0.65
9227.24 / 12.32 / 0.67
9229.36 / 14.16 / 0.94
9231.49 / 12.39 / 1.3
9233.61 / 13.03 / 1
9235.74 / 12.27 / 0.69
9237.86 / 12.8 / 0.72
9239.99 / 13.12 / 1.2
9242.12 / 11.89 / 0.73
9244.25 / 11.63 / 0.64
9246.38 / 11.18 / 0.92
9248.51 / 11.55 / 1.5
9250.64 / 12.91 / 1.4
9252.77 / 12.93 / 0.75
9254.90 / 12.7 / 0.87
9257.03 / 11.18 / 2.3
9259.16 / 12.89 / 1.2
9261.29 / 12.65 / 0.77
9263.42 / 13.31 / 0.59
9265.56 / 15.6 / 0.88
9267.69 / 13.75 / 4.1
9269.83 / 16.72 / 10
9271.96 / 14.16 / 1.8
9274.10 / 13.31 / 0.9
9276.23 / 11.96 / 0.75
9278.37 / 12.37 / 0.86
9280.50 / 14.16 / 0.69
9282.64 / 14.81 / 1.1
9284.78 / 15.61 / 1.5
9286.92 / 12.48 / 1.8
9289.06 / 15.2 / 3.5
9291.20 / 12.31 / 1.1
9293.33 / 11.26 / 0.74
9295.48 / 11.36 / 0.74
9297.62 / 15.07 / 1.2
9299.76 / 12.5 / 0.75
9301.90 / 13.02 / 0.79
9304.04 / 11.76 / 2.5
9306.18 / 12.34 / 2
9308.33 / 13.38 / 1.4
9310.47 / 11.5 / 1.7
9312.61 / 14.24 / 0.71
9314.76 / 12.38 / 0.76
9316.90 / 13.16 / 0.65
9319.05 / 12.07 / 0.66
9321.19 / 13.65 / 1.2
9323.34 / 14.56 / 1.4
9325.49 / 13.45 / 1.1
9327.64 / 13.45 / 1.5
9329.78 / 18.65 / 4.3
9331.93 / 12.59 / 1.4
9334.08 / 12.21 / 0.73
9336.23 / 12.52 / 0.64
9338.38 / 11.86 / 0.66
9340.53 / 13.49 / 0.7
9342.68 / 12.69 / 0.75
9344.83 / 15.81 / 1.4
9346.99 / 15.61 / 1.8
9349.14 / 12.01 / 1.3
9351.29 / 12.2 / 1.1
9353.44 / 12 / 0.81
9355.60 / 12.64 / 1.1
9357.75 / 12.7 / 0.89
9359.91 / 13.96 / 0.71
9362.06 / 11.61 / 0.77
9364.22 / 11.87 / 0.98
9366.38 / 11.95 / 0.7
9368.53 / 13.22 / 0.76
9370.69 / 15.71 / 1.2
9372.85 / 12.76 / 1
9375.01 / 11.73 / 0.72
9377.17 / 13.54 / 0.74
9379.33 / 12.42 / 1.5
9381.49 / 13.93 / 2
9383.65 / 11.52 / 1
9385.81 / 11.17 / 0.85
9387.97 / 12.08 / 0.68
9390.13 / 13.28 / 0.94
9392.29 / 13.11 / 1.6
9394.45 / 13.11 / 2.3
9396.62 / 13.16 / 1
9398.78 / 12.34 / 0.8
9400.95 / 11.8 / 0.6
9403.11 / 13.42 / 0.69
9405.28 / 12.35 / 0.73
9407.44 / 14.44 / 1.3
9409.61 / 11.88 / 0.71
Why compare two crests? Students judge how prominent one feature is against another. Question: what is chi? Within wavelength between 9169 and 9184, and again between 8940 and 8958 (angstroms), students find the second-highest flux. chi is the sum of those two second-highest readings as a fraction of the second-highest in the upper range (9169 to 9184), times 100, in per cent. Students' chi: 199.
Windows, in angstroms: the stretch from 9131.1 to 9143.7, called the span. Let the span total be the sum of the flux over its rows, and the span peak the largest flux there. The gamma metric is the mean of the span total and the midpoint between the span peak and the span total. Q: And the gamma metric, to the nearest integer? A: 64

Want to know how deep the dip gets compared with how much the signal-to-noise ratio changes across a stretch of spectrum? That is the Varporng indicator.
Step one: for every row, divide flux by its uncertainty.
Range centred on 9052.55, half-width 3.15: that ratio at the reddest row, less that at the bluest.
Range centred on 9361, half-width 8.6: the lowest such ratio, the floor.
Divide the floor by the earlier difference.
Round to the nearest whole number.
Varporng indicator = 2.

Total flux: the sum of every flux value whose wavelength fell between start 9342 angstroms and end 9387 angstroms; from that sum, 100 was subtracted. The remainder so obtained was 171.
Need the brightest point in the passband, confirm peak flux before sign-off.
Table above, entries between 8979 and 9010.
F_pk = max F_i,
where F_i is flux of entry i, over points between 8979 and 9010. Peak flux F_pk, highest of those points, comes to 13.92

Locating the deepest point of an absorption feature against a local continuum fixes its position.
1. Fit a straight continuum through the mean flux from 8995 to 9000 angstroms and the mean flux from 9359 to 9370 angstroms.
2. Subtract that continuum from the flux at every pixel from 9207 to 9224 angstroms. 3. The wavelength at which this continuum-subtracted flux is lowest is 9222.99 angstroms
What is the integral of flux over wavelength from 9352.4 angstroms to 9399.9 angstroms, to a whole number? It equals 604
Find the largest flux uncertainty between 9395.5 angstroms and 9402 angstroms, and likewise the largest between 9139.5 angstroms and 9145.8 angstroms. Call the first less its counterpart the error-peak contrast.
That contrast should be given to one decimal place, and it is -1.0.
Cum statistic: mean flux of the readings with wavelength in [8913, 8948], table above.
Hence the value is 13.3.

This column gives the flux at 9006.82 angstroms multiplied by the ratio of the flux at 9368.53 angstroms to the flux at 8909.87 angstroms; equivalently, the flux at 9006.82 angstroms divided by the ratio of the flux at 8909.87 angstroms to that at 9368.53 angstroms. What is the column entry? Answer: 14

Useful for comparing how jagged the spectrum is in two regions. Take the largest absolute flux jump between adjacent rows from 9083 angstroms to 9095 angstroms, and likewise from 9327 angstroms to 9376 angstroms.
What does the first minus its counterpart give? -4.5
